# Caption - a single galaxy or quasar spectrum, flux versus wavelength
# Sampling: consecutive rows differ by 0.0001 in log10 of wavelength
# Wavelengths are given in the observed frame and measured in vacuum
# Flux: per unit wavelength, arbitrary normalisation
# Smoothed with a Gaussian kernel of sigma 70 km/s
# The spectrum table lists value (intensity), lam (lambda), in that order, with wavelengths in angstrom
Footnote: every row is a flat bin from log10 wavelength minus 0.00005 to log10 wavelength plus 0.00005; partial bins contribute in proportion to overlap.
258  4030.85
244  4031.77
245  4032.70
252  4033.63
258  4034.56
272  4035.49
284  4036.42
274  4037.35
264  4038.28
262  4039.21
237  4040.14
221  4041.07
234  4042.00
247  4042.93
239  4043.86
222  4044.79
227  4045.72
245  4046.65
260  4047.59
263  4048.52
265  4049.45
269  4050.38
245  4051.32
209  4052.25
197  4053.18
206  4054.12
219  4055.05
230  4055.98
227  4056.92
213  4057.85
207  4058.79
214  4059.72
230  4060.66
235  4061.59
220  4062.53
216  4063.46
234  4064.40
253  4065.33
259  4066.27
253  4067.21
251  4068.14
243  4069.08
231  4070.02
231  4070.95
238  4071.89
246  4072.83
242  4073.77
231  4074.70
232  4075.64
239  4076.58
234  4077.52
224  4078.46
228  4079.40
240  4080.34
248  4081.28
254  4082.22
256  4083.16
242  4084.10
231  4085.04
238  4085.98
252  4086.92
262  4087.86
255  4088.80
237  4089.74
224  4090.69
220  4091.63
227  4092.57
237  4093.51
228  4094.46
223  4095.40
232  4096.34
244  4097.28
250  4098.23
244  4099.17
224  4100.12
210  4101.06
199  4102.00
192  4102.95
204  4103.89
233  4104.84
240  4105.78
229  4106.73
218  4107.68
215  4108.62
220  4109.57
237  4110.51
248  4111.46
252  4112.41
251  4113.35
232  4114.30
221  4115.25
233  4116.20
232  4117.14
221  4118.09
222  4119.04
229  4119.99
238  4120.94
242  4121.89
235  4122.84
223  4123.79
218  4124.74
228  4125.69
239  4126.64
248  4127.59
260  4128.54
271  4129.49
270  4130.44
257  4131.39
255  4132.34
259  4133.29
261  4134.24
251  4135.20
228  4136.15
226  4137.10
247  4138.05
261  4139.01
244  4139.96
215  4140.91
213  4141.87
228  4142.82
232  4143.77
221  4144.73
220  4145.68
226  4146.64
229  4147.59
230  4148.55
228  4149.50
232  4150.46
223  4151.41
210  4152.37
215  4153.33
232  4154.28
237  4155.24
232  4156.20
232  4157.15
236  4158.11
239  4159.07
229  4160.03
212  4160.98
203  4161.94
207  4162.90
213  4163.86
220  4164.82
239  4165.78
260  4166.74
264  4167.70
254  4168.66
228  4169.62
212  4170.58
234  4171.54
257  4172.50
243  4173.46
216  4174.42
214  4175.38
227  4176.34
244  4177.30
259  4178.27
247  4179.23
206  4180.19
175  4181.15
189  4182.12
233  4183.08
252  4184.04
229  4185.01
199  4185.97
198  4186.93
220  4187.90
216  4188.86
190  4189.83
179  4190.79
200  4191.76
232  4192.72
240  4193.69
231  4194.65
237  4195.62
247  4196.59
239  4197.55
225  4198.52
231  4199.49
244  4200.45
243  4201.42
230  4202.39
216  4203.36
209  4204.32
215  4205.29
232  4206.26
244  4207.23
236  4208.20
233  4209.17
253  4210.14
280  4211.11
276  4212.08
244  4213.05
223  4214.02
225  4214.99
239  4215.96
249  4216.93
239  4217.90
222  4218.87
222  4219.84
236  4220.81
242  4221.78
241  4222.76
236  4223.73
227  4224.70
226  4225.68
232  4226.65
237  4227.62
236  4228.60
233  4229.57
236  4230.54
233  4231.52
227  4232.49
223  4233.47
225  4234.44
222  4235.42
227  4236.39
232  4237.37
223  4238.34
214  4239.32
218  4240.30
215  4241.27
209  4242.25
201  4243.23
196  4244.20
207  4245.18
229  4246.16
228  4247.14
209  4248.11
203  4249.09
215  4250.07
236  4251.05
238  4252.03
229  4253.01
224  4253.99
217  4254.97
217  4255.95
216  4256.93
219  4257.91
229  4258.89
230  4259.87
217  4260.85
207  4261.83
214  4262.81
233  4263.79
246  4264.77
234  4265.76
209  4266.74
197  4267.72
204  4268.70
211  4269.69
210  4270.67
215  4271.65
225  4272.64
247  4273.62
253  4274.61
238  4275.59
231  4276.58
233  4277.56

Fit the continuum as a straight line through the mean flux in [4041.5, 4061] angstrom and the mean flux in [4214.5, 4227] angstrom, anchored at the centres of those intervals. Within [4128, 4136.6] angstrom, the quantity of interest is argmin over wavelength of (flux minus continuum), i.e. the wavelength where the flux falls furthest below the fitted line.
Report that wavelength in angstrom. 4136.15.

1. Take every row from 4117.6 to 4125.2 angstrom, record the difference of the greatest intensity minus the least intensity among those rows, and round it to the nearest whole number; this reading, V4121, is 24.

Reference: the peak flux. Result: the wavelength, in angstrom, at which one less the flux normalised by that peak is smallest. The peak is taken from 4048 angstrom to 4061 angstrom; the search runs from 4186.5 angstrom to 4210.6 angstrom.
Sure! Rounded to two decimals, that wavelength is 4210.14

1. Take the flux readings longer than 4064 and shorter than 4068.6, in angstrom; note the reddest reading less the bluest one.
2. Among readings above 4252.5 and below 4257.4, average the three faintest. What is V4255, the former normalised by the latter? 0.08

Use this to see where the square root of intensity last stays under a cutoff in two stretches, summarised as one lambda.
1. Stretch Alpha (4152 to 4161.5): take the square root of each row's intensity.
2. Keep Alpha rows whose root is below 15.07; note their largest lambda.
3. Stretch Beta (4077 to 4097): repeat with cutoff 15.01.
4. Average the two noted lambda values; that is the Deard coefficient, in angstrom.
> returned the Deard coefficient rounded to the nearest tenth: 4128.2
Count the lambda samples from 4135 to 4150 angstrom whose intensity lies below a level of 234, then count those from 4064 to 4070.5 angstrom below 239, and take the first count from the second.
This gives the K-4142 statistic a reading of -10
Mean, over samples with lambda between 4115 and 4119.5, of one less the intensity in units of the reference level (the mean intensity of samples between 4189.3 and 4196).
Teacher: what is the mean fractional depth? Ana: -0.05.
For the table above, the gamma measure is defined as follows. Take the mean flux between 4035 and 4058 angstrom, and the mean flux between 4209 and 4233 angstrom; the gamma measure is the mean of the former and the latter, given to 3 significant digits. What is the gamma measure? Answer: 240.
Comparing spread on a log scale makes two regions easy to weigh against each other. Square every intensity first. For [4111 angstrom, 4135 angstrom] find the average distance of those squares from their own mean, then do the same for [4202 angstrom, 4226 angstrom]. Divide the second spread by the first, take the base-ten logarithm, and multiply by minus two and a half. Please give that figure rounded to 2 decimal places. 0.17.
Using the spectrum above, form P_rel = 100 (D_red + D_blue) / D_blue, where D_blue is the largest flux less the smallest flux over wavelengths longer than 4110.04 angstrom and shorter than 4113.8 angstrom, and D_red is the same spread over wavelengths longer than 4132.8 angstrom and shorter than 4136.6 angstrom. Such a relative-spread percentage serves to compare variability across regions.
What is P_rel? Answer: 320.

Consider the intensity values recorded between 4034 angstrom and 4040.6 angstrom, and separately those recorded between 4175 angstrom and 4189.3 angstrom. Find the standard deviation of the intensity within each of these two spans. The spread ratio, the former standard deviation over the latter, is 0.6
